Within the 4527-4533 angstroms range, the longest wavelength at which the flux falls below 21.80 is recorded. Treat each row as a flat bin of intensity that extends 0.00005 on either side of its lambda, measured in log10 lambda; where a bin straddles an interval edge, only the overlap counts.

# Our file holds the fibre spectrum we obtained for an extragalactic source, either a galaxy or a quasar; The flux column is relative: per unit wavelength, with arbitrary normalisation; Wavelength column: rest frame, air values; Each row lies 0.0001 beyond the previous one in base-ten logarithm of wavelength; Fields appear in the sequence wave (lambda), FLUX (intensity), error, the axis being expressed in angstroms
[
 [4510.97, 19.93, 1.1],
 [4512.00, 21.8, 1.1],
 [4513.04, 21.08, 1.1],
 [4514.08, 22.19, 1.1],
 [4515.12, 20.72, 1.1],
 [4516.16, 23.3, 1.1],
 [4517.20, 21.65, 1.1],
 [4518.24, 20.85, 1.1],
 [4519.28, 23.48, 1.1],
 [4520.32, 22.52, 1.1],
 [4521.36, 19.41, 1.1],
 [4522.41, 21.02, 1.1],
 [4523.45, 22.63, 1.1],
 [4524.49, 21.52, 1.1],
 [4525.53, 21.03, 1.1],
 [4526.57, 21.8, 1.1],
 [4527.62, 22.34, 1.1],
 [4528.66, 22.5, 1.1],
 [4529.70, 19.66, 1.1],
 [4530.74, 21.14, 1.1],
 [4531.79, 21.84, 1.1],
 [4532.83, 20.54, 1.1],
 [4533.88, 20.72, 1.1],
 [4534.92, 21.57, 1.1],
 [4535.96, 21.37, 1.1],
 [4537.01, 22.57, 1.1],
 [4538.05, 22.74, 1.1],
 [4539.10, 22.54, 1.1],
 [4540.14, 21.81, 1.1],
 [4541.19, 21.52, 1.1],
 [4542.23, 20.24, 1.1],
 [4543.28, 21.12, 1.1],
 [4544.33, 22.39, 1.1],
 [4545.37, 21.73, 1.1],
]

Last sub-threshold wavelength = 4532.83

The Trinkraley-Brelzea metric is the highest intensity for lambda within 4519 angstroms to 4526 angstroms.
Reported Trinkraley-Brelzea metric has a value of 23.48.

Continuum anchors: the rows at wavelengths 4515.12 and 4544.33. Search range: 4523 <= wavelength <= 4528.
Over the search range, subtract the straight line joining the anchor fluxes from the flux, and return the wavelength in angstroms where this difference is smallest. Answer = 4525.53 angstroms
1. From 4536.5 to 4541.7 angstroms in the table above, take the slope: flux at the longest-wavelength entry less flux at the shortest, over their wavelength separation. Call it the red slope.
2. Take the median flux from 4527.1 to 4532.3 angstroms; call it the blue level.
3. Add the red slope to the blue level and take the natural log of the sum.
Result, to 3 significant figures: 3.07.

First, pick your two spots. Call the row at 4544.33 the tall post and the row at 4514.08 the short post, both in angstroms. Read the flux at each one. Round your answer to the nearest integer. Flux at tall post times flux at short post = 497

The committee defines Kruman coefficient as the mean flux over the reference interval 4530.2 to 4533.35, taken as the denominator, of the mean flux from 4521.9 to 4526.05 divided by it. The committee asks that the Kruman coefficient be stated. 1.02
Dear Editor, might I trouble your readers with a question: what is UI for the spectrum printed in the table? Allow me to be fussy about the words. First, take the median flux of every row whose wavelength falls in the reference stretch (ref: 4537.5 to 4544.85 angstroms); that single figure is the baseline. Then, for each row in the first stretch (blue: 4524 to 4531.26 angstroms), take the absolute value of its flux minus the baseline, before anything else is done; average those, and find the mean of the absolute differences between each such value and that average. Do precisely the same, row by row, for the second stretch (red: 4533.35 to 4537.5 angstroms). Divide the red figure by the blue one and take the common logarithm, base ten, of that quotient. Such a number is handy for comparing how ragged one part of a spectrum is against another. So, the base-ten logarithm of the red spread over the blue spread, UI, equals -0.16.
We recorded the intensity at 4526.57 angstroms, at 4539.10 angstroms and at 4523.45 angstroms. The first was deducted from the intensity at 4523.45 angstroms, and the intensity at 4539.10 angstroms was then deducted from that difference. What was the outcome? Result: -21.7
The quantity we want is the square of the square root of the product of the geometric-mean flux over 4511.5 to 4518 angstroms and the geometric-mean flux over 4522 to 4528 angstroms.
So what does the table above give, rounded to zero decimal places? 473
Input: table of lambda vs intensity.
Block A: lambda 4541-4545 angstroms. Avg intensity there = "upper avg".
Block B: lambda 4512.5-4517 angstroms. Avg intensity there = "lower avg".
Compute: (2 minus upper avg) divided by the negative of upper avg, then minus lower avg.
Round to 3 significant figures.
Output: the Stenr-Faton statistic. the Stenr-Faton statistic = -20.9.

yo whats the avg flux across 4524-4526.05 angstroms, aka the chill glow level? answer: 21.3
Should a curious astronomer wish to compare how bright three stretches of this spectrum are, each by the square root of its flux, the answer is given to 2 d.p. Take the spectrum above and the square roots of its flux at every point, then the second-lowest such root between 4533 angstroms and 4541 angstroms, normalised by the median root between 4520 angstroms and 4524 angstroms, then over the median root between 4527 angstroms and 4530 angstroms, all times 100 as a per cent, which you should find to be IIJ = 20.97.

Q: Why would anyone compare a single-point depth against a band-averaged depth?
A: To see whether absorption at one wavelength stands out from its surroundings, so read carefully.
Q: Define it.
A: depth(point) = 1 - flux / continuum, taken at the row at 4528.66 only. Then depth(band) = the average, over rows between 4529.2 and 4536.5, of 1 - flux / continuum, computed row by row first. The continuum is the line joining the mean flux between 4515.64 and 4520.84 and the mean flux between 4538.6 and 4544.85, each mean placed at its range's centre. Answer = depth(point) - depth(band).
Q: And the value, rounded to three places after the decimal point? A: -0.063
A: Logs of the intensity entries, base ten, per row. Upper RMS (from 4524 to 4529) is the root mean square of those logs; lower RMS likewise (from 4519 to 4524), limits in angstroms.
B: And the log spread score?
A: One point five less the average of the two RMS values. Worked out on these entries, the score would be 0.161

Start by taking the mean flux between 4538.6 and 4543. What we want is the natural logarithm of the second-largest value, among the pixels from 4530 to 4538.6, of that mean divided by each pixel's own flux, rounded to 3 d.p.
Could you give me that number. 0.038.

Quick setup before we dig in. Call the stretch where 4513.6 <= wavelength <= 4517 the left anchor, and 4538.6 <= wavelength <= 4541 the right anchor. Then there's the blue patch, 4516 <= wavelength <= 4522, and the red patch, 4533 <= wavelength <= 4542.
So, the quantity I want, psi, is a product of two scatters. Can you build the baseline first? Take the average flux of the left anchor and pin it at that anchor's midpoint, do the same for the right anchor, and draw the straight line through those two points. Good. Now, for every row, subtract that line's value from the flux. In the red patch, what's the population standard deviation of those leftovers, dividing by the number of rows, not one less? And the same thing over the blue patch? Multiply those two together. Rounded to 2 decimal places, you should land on 0.94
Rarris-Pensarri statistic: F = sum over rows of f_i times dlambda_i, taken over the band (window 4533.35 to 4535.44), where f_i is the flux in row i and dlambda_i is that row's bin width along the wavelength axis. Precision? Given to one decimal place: 44.2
